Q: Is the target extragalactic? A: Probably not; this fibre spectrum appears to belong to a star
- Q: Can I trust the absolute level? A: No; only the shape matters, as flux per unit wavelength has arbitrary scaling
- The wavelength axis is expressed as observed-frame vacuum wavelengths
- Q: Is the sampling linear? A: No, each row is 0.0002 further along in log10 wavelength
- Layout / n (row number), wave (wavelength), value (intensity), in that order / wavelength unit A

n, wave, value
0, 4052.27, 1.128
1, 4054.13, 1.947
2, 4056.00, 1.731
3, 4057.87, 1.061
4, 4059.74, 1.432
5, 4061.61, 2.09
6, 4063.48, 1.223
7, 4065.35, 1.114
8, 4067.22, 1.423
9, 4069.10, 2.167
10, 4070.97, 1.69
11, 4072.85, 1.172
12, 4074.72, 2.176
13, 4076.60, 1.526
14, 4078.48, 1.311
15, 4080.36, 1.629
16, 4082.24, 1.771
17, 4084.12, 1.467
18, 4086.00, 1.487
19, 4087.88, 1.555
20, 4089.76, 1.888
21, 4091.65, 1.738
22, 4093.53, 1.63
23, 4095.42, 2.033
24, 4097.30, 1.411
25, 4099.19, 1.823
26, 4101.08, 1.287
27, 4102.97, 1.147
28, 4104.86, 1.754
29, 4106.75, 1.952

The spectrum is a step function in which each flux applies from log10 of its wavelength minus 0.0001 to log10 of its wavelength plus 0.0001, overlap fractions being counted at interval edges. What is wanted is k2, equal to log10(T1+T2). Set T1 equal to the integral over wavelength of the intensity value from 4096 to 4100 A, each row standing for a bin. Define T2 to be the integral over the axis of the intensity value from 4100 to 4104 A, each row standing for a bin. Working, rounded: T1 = 6.6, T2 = 5.0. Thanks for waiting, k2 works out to 1.06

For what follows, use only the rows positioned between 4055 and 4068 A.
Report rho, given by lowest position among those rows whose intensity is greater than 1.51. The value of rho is 4056.00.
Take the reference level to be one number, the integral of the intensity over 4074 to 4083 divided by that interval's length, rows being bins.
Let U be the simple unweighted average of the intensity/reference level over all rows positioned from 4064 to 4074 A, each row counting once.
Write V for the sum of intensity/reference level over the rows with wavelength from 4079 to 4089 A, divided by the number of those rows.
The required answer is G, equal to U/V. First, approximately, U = 0.907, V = 0.95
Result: 0.96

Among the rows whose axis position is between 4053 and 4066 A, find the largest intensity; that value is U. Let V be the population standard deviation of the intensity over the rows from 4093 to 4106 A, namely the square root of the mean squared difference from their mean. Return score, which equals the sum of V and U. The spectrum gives 2.38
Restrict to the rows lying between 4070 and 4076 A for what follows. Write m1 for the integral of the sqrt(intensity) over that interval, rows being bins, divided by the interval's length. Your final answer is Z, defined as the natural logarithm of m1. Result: 0.25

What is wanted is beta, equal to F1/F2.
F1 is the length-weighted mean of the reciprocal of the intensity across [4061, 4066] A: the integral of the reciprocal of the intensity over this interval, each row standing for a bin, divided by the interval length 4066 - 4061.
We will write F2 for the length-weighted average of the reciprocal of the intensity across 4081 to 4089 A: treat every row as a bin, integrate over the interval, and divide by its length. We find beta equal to 1.16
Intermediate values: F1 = 0.74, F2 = 0.64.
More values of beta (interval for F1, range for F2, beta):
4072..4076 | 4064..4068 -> 0.81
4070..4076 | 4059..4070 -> 0.94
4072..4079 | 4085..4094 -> 1.11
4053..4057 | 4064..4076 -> 0.85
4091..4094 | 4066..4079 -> 0.92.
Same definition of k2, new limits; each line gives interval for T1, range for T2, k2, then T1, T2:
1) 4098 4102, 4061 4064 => 1.05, 6.2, 5.0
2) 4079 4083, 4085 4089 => 1.11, 6.6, 6.2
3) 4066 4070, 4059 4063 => 1.14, 7.0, 6.9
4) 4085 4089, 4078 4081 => 1.02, 6.2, 4.4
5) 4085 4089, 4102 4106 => 1.08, 6.2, 5.9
